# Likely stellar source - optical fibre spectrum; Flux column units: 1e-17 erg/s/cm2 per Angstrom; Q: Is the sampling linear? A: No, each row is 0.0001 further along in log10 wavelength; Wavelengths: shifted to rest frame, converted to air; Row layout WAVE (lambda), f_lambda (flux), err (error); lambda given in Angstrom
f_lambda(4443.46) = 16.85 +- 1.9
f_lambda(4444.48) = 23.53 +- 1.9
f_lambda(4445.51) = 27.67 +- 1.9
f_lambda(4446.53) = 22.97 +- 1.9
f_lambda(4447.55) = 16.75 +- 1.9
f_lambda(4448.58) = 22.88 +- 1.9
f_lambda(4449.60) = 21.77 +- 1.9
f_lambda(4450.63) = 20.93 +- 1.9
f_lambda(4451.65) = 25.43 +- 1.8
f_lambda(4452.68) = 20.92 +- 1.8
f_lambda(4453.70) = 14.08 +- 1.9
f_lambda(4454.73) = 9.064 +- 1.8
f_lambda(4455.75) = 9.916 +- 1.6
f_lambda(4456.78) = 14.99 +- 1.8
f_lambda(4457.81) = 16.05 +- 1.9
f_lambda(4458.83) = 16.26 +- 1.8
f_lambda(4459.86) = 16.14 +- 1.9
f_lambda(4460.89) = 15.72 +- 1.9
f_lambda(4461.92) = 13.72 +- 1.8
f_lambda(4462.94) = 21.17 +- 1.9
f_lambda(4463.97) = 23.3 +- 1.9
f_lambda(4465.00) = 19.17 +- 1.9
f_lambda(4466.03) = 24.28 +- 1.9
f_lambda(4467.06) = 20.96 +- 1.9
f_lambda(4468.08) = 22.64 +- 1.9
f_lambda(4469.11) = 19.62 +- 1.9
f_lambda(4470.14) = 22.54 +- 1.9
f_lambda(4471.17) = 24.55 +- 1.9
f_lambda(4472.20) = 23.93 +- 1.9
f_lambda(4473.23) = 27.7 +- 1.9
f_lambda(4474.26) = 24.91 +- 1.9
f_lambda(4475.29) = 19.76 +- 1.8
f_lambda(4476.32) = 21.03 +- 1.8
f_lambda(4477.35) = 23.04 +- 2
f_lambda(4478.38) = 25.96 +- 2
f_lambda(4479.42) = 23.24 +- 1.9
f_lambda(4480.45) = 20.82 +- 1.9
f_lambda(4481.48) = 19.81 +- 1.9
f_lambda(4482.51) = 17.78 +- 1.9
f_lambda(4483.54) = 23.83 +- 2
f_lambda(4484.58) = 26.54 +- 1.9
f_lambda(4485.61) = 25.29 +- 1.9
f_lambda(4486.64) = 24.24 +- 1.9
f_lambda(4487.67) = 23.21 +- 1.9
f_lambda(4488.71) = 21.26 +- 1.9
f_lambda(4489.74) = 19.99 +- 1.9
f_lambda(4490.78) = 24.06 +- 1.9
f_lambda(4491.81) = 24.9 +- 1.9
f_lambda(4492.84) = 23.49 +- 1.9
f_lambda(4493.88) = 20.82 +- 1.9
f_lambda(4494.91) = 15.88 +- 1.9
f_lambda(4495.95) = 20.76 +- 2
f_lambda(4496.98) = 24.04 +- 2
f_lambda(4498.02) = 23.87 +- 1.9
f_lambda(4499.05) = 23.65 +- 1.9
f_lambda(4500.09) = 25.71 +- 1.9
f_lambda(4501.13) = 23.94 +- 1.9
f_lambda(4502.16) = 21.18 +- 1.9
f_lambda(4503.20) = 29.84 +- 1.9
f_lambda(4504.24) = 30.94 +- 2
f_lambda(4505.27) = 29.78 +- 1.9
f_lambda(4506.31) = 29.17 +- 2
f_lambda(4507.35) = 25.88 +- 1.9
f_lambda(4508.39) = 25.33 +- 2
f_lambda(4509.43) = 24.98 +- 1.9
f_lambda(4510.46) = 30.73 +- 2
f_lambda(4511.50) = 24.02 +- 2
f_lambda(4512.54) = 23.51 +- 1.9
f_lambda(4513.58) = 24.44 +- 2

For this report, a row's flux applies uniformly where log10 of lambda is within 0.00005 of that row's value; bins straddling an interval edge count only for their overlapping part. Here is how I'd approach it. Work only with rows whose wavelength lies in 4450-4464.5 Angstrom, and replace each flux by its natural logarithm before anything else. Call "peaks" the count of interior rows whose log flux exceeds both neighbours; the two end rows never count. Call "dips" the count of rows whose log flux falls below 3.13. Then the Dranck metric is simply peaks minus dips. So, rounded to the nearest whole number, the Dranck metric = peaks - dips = -10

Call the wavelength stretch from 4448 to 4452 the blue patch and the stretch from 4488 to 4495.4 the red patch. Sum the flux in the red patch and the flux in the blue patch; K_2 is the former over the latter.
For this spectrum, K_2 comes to 1.7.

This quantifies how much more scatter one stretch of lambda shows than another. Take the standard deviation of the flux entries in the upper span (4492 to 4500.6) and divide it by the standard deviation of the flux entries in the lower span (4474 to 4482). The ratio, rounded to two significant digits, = 1.3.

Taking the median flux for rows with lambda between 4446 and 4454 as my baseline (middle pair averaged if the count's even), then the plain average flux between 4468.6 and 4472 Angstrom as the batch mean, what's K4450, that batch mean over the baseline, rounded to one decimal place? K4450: 1.0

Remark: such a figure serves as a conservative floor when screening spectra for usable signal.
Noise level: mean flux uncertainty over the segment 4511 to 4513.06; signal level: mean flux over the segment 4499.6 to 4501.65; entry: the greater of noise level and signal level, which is 24.8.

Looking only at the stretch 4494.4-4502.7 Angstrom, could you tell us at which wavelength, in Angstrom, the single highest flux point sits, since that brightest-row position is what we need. 4500.09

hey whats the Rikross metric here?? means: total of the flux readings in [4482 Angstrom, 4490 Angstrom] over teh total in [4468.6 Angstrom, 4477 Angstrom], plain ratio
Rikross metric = 0.99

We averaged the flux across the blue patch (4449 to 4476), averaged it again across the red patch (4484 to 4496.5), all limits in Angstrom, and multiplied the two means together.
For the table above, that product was 442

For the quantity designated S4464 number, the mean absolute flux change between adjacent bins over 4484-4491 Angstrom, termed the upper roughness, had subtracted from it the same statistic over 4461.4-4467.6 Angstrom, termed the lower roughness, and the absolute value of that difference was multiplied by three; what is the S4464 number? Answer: 8.0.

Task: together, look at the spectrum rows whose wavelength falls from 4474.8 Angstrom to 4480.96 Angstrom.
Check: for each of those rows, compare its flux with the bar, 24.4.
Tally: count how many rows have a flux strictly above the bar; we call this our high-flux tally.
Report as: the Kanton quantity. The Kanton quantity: 1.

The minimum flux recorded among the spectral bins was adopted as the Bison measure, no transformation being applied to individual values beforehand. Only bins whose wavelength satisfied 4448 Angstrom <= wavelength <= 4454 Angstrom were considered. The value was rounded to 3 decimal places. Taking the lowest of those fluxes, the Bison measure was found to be 14.080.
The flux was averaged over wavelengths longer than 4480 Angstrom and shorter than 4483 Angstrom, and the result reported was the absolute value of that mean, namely 19.5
